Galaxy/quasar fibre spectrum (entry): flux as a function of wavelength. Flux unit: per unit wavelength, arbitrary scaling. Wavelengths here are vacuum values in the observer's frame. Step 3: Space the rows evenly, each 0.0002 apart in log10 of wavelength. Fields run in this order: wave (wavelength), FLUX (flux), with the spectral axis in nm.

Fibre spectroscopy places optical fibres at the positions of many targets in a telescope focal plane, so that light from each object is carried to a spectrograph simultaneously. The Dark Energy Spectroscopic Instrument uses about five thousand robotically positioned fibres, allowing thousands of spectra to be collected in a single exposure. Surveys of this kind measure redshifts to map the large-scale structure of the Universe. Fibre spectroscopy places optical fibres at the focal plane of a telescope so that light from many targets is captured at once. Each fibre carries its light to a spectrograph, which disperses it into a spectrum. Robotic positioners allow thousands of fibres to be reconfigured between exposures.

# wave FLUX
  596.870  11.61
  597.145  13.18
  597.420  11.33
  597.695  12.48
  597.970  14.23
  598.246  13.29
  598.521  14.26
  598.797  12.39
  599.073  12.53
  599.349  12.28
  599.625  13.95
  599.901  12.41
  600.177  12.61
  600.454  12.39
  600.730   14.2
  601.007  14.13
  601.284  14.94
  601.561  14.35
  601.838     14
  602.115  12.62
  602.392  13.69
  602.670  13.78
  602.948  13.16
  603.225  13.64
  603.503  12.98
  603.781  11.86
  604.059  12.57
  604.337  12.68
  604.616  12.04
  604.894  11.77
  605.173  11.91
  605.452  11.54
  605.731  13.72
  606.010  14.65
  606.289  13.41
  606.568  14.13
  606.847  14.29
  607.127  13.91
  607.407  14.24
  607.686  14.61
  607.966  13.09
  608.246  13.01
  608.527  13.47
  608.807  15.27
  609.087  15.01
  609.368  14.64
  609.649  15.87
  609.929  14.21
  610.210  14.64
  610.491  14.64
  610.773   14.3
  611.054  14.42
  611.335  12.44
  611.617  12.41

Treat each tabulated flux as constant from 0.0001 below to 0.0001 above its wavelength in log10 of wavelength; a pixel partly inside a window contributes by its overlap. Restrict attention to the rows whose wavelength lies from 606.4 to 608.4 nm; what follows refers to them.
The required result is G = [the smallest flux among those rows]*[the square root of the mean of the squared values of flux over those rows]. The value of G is 181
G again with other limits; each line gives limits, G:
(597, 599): 148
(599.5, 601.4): 168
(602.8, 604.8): 151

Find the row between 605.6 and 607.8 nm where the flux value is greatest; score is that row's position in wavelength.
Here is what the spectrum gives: 606.010 nm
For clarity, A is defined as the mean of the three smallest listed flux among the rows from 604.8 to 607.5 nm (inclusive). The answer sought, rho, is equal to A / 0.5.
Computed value 23.5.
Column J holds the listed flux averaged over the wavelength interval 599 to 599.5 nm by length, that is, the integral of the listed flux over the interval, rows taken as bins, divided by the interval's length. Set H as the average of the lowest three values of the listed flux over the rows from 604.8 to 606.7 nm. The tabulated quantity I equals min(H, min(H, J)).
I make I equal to 11.7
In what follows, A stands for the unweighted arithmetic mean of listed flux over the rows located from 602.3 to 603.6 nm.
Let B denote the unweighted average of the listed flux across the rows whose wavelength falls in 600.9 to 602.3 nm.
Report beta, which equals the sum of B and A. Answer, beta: 27.5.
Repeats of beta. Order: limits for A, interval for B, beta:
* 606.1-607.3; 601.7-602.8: 27.5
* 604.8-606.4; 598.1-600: 25.8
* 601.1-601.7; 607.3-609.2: 28.7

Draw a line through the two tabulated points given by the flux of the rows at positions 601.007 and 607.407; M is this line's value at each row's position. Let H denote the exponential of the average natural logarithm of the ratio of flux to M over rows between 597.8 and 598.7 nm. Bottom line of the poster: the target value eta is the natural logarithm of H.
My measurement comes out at -0.01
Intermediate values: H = 0.99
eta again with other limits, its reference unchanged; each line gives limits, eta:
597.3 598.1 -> -0.11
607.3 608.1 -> -0.02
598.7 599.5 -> -0.13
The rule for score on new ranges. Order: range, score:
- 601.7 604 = 601.838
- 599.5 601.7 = 601.284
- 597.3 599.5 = 598.521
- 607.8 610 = 609.649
